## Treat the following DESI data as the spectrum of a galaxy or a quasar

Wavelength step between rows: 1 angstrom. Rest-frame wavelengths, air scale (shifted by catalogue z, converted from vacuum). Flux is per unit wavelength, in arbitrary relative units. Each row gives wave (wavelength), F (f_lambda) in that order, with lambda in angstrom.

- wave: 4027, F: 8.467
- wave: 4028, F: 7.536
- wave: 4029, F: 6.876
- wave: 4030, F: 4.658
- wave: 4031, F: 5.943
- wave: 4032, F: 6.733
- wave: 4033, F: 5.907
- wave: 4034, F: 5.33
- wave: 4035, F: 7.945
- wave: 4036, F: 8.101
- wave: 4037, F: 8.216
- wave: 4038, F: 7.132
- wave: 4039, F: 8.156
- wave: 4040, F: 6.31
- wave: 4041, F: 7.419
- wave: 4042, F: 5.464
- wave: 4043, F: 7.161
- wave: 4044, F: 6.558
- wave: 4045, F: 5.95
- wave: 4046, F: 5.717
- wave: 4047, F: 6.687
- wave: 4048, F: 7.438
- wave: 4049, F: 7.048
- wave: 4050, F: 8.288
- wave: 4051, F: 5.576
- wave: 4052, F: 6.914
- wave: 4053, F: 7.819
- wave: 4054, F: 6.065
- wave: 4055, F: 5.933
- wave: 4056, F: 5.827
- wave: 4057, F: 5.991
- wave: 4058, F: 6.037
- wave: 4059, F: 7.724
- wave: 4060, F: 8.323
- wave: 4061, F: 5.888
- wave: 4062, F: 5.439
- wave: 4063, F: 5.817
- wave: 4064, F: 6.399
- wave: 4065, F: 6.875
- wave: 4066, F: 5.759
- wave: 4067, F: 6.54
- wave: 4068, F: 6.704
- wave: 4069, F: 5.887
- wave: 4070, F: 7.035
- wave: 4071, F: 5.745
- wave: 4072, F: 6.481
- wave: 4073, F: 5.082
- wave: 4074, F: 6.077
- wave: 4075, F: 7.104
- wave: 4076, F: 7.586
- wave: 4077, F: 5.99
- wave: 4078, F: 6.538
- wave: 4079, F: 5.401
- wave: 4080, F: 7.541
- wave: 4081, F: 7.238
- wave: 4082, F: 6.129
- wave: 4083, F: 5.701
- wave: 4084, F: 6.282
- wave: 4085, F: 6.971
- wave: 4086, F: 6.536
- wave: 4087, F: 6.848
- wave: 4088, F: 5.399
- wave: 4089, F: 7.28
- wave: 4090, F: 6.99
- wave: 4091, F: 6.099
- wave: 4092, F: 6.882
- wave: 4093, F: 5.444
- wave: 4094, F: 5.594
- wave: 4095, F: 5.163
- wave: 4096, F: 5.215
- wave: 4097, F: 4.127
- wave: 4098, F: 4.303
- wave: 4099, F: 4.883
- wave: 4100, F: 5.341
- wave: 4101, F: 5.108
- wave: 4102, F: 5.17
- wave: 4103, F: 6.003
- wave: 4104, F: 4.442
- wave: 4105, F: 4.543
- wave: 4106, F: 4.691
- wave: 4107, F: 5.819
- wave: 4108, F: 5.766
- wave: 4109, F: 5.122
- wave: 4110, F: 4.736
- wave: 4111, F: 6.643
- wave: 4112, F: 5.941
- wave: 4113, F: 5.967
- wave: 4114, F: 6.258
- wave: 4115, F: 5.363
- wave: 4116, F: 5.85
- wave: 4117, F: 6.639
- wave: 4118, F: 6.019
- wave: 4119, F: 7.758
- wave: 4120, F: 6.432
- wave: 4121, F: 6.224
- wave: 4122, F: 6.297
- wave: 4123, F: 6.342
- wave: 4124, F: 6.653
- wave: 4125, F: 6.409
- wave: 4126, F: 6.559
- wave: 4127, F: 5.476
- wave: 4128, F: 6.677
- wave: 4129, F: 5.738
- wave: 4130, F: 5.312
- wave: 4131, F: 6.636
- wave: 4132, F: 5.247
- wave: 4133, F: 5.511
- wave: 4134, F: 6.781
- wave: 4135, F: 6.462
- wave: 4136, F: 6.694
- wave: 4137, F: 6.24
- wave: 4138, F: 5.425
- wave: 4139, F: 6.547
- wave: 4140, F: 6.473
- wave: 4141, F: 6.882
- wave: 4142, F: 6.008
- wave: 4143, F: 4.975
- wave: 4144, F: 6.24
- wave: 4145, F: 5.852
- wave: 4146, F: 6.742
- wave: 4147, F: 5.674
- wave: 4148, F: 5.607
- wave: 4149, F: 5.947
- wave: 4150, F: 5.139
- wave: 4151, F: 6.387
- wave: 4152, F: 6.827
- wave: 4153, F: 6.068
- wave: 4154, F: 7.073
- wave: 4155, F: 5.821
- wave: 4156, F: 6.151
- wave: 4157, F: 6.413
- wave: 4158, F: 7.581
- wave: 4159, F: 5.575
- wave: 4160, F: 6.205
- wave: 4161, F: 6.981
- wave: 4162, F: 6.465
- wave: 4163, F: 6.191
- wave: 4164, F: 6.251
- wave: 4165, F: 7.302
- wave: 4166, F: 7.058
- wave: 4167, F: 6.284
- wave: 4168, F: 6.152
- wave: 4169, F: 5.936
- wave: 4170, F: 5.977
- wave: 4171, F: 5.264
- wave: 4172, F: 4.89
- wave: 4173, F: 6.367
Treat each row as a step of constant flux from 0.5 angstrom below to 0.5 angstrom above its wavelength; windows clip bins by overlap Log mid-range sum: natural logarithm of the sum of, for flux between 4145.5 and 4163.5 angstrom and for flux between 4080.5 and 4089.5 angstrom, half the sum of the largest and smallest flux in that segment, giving 2.54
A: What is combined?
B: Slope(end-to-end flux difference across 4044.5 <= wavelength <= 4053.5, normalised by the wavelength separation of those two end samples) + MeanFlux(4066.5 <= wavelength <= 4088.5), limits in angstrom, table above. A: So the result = 6.6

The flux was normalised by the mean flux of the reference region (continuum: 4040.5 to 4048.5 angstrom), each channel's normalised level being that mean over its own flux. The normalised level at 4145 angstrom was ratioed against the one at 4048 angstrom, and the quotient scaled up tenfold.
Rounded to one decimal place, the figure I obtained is 12.7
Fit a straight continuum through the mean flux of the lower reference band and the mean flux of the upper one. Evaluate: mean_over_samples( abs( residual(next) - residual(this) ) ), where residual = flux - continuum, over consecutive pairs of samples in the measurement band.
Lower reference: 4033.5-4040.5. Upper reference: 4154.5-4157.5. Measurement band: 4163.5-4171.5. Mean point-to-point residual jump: 0.45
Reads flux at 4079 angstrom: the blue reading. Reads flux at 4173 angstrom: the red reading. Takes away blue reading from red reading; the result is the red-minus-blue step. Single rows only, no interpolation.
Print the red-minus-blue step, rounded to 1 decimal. 1.0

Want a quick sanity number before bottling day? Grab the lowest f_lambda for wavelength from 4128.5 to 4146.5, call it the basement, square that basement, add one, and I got 25.8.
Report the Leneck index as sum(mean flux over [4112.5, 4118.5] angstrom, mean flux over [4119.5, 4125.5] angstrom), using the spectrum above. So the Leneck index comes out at 12.4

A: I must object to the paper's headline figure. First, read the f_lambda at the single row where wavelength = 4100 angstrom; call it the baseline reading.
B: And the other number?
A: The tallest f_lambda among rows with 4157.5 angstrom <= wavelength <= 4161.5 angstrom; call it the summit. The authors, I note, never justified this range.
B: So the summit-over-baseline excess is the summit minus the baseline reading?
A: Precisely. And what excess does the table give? 2.2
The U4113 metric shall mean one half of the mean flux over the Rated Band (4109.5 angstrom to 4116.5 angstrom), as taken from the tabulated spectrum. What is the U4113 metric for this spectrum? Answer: 2.91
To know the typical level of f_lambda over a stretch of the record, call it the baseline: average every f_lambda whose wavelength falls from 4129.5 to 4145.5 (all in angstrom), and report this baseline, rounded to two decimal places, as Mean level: 6.08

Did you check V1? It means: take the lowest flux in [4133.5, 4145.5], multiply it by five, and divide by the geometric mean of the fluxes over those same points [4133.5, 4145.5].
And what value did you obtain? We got 4.02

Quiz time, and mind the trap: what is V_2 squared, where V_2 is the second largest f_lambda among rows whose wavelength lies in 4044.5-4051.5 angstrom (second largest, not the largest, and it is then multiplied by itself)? 55.3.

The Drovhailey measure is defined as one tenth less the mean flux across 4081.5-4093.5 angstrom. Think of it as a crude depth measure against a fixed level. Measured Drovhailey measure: -6.28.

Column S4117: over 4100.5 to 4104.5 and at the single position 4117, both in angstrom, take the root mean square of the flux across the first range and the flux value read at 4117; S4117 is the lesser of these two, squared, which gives 27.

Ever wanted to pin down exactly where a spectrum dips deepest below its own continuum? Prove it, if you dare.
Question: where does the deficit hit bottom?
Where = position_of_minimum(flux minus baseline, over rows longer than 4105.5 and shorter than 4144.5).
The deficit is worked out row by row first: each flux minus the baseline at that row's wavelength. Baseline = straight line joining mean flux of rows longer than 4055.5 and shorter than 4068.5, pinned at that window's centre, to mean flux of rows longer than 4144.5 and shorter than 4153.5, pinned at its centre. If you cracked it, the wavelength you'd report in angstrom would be 4106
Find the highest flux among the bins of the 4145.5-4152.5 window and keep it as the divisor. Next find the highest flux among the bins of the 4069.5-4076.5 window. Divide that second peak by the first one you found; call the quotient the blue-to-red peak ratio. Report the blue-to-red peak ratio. 1.11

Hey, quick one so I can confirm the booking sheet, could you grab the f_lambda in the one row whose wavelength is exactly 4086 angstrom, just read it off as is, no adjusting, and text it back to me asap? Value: 6.536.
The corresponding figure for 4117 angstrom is 6.639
